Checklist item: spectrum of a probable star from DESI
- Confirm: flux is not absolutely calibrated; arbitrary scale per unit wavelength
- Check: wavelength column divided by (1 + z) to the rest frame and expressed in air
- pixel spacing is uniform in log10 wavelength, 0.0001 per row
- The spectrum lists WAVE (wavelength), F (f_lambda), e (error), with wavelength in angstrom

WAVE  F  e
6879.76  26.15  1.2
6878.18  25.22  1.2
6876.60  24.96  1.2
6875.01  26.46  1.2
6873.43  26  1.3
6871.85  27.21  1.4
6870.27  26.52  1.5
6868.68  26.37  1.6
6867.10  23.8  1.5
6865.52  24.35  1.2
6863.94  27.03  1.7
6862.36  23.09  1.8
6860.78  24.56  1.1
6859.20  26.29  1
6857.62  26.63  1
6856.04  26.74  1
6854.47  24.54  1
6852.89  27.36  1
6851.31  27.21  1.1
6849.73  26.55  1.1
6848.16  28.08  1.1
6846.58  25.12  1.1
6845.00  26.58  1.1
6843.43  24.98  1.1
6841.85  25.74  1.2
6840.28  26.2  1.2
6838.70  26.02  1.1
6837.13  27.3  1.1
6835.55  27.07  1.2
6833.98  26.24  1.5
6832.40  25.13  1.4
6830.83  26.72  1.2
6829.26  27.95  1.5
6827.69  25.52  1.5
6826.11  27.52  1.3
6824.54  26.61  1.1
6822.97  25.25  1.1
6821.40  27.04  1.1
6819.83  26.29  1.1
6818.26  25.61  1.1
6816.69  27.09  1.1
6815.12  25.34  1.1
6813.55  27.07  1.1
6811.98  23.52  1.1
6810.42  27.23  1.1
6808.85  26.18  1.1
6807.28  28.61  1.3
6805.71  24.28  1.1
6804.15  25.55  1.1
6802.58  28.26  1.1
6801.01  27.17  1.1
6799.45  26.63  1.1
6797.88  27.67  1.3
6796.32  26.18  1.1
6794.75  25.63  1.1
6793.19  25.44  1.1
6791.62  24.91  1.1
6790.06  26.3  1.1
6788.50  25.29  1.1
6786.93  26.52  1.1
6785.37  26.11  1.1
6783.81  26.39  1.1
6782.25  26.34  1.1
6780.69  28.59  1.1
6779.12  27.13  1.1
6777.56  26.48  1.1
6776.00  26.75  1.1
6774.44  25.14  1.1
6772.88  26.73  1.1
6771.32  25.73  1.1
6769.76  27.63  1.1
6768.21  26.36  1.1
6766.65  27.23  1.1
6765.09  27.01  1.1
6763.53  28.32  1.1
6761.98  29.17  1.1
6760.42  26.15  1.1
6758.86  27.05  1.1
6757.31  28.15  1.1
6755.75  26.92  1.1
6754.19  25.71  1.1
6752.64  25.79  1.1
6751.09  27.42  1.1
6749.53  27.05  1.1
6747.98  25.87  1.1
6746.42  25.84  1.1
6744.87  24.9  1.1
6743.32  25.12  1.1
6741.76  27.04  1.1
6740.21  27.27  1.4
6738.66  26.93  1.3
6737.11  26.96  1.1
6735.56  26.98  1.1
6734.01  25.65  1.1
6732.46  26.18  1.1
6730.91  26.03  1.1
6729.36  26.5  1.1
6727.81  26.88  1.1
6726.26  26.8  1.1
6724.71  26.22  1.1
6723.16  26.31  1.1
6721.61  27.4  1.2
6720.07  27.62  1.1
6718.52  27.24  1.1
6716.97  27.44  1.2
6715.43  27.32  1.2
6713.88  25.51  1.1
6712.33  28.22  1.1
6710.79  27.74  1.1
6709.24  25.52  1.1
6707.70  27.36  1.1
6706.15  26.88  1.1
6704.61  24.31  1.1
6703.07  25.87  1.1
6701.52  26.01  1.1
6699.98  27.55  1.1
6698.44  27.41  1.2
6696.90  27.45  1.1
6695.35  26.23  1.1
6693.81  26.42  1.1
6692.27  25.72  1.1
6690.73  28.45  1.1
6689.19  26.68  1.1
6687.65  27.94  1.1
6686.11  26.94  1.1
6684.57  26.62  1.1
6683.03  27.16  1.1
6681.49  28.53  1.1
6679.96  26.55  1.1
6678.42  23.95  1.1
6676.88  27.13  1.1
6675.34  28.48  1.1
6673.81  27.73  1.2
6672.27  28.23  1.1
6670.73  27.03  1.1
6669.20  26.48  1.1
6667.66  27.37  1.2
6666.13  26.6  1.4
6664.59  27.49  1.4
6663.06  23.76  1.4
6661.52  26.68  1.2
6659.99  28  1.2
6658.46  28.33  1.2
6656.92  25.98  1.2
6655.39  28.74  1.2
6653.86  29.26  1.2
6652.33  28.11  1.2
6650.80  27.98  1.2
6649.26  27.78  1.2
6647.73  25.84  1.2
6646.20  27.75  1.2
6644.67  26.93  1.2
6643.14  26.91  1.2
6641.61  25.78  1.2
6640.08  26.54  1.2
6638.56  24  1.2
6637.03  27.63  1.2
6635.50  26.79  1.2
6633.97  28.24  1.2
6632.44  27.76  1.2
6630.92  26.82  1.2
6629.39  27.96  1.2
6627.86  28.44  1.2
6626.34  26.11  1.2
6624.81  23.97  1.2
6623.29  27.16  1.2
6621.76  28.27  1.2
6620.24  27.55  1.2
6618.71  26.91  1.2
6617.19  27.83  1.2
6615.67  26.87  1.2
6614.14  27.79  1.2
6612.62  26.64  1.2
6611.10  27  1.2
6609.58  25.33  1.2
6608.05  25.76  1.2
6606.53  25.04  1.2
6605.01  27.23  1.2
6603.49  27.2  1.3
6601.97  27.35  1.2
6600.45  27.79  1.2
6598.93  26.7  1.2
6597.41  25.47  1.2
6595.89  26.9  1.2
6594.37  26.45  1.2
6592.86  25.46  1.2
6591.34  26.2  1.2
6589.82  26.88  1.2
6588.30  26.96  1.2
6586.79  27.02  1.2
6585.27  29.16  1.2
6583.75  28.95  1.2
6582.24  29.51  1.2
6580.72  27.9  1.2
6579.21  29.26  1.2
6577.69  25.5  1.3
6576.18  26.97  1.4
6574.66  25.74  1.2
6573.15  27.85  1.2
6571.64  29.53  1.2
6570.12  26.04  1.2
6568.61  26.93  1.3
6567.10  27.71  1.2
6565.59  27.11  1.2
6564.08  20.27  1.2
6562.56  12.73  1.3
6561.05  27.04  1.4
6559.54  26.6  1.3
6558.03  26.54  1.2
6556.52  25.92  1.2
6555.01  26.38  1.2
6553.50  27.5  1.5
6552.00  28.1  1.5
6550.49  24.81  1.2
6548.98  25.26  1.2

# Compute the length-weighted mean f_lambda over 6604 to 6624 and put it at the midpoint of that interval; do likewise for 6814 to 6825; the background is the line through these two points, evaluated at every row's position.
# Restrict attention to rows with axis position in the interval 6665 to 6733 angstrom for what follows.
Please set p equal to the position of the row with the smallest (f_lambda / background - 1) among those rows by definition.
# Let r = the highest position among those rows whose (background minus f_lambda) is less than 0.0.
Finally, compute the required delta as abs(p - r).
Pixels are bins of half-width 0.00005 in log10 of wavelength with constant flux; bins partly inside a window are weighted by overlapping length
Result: 50.9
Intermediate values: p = 6678.42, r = 6729.36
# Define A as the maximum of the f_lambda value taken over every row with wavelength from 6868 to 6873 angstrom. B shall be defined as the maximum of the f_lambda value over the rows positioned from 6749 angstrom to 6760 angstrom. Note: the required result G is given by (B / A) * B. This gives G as 29.1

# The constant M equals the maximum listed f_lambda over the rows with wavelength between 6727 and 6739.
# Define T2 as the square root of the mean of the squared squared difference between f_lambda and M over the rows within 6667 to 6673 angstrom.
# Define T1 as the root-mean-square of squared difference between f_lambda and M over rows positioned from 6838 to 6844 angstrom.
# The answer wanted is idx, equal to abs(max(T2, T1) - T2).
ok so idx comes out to 1.42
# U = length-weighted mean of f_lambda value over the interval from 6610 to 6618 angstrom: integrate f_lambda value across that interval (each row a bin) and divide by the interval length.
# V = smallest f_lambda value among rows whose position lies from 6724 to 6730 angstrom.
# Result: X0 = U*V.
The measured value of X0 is 712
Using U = 27.2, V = 26.22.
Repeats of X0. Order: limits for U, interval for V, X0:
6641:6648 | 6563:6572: 542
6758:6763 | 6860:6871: 636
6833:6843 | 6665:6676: 697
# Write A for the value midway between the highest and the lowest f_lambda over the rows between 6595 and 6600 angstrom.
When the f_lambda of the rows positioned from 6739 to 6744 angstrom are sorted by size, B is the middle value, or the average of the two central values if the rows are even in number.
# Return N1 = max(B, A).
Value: 27.0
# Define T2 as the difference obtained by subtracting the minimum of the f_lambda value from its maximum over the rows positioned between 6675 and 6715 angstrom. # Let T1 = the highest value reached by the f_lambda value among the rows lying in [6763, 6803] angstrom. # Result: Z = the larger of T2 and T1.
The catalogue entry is 28.6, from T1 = 28.59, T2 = 4.6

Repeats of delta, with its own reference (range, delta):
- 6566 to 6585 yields 6.1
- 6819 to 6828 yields 3.1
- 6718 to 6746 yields 3.1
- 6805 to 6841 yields 28.3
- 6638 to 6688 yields 24.6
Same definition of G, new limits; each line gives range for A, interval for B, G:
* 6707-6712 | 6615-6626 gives 28.8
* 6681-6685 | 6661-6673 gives 27.9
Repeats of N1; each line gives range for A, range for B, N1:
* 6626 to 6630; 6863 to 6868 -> 27.3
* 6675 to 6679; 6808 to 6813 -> 26.2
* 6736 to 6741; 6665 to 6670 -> 27.1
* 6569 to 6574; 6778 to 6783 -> 27.8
